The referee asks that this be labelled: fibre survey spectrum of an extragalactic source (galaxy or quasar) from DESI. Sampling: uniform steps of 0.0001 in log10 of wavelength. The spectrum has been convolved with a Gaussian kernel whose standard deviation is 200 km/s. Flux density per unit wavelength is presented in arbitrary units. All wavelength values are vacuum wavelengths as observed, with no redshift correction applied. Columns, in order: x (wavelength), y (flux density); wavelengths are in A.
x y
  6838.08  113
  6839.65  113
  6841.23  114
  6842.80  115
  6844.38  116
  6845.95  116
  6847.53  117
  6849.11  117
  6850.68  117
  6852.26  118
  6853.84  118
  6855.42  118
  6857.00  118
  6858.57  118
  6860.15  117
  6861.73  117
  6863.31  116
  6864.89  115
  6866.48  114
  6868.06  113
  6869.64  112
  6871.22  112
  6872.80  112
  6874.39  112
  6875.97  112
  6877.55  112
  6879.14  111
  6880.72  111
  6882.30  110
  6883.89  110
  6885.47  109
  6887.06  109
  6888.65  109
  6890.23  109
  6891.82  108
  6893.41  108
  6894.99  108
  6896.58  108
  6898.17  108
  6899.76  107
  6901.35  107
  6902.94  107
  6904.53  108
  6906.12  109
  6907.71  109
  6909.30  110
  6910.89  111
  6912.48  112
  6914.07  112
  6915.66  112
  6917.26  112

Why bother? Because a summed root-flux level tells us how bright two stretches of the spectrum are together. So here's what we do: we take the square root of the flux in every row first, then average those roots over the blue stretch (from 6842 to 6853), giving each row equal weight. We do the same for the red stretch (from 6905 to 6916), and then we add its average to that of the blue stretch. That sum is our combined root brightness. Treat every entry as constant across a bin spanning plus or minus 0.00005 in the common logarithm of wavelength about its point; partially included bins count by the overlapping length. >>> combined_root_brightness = 21.32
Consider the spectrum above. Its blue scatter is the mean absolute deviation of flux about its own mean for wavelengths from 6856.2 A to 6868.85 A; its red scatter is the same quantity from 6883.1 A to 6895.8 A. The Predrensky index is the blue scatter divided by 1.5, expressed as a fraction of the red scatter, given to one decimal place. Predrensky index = 1.8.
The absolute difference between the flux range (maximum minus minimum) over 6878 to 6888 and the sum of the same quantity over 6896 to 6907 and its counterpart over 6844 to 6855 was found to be 2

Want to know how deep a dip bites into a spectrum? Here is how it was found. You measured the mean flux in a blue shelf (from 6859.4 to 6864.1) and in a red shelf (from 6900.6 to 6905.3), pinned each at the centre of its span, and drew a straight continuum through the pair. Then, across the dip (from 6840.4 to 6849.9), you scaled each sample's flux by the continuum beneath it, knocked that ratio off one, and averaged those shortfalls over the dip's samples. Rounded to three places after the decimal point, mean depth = 0.038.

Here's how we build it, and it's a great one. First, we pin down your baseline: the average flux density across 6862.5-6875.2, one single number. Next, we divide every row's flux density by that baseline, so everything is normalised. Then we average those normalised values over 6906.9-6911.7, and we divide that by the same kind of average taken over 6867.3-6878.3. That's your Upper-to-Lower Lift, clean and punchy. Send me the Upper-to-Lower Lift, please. 0.98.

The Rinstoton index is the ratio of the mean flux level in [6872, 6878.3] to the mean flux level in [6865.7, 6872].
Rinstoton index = 0.993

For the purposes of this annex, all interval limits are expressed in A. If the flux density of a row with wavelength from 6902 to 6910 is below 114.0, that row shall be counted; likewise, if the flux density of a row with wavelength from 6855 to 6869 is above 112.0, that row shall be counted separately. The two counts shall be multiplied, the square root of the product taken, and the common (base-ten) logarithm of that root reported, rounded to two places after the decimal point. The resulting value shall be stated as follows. 0.83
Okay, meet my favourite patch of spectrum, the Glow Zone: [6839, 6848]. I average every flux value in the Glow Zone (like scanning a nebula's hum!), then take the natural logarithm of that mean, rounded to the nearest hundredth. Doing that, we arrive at 4.75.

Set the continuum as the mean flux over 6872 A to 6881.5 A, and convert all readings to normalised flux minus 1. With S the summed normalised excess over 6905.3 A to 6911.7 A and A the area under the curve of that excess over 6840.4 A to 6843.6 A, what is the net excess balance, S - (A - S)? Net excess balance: -0.22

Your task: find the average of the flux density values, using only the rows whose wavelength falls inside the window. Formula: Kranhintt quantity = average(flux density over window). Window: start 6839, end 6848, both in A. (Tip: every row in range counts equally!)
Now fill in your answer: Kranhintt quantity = 115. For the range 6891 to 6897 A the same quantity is 108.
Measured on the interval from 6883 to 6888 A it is 109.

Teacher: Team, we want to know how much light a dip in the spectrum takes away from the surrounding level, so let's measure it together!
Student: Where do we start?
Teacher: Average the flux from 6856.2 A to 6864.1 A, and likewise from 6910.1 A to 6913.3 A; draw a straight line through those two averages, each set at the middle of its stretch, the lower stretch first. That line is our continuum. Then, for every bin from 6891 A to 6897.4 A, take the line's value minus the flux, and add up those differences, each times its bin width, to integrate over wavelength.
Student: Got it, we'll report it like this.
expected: 35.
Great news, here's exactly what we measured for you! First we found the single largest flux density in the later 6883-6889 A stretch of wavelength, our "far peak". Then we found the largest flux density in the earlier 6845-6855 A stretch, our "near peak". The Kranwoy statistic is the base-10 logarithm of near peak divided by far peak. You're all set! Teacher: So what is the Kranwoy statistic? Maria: 0.030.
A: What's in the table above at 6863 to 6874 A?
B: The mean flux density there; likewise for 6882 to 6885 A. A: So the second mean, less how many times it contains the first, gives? 109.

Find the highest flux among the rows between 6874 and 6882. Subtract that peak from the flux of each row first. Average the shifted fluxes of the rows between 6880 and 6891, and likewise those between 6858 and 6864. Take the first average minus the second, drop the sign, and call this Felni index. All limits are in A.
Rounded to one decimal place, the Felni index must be 7.4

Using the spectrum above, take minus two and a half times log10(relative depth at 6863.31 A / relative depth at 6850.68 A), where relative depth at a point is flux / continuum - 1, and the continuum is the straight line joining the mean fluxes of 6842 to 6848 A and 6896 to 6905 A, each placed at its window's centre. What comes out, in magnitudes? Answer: -0.5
